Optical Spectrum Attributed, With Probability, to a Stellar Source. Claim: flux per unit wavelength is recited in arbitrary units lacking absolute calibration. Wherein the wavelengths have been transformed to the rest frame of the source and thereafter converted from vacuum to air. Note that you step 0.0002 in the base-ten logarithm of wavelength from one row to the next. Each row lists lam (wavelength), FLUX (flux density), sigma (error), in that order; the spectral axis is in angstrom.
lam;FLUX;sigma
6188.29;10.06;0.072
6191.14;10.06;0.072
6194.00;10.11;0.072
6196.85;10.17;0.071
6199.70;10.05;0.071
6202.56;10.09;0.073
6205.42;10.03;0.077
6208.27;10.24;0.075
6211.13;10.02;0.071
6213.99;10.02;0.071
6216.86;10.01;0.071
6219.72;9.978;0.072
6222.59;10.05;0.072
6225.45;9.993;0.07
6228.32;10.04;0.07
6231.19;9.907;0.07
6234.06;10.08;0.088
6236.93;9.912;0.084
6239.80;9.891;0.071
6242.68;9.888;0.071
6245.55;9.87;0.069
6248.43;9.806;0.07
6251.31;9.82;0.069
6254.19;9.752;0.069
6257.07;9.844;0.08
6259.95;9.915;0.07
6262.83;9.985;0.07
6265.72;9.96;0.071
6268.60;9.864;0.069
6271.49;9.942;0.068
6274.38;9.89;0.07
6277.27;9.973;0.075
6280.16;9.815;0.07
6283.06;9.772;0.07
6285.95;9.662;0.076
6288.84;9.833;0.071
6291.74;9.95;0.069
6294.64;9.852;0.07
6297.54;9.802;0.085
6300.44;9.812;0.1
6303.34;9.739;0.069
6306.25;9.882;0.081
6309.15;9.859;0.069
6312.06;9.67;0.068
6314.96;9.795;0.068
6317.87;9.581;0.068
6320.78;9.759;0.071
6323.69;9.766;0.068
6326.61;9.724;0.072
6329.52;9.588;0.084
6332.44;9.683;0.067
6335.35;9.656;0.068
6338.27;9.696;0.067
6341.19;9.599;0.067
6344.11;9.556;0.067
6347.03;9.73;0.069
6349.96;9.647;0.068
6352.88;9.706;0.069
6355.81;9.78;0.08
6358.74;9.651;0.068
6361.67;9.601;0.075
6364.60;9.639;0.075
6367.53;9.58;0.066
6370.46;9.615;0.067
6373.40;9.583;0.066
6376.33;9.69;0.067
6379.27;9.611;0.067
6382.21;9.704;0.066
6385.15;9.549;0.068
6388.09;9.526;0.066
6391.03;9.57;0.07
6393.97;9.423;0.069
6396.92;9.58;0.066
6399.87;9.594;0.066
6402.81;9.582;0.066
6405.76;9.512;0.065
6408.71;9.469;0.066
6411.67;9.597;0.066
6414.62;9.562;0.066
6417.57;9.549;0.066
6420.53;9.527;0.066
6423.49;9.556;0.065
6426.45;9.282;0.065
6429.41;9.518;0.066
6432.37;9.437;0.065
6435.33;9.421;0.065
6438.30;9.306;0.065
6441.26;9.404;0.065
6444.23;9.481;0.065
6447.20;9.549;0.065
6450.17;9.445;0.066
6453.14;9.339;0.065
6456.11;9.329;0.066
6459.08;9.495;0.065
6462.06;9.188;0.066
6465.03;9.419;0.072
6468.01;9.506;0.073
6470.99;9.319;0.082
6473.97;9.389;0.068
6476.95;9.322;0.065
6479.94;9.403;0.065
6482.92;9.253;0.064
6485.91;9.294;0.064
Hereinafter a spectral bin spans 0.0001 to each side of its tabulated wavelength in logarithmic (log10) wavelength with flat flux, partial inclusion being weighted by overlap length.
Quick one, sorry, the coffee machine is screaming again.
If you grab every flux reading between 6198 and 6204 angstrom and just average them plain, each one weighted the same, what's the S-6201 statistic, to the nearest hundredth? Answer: 10.07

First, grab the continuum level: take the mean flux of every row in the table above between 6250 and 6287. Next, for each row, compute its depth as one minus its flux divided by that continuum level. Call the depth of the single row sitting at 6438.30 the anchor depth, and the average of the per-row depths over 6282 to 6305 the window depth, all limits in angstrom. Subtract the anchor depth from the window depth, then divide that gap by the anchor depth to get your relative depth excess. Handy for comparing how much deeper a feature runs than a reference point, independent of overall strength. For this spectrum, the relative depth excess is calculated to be -0.89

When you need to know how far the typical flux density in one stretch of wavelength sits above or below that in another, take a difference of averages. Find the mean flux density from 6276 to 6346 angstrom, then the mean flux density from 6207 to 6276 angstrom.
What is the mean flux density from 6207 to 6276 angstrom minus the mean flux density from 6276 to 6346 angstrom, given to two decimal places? 0.19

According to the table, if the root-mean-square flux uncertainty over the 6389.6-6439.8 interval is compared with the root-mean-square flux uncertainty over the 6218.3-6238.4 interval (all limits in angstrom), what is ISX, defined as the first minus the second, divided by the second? -0.12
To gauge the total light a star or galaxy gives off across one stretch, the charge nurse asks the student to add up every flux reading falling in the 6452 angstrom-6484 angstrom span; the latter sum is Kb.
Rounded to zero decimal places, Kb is 103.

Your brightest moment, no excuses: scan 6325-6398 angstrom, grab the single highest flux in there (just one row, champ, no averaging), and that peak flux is 9.78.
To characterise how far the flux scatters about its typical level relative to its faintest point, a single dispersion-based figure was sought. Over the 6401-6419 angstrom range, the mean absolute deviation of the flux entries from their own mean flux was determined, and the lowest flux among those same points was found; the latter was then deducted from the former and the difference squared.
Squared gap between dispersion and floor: 89.0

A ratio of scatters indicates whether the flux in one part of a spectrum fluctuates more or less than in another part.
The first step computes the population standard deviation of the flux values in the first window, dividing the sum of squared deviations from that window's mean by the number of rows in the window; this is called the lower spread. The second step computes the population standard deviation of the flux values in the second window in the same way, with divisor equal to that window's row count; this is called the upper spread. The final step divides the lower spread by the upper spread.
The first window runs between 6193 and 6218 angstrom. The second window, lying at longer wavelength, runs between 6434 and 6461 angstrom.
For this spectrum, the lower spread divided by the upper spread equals 1.0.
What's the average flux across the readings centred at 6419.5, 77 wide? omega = 9.5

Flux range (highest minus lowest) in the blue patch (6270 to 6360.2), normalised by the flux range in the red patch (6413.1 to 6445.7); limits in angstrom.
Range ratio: 1.5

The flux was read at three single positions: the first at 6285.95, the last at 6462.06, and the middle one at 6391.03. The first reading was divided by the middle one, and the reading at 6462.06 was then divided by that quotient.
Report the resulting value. 9.10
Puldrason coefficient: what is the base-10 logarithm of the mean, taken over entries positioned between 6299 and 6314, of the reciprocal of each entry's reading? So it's -0.99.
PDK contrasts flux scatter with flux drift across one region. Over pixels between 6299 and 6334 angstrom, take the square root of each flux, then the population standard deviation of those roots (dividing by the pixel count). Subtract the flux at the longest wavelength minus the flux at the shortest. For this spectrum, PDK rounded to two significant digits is 0.14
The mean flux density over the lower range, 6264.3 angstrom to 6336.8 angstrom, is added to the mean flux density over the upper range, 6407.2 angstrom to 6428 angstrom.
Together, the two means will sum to 19.3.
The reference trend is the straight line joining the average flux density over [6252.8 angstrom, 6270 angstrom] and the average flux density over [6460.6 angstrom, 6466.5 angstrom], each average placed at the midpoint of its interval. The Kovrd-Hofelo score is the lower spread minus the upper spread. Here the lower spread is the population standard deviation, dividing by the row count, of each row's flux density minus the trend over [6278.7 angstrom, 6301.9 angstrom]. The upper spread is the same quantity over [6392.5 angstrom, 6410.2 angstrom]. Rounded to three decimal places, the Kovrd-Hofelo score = 0.017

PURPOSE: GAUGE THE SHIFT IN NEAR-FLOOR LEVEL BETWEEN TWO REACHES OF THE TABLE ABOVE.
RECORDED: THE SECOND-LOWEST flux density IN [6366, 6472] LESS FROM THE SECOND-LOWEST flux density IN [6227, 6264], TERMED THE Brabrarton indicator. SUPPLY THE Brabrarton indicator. 0.52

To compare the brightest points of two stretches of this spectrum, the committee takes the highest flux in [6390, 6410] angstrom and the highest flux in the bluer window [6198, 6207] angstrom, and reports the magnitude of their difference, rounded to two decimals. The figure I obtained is 0.50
